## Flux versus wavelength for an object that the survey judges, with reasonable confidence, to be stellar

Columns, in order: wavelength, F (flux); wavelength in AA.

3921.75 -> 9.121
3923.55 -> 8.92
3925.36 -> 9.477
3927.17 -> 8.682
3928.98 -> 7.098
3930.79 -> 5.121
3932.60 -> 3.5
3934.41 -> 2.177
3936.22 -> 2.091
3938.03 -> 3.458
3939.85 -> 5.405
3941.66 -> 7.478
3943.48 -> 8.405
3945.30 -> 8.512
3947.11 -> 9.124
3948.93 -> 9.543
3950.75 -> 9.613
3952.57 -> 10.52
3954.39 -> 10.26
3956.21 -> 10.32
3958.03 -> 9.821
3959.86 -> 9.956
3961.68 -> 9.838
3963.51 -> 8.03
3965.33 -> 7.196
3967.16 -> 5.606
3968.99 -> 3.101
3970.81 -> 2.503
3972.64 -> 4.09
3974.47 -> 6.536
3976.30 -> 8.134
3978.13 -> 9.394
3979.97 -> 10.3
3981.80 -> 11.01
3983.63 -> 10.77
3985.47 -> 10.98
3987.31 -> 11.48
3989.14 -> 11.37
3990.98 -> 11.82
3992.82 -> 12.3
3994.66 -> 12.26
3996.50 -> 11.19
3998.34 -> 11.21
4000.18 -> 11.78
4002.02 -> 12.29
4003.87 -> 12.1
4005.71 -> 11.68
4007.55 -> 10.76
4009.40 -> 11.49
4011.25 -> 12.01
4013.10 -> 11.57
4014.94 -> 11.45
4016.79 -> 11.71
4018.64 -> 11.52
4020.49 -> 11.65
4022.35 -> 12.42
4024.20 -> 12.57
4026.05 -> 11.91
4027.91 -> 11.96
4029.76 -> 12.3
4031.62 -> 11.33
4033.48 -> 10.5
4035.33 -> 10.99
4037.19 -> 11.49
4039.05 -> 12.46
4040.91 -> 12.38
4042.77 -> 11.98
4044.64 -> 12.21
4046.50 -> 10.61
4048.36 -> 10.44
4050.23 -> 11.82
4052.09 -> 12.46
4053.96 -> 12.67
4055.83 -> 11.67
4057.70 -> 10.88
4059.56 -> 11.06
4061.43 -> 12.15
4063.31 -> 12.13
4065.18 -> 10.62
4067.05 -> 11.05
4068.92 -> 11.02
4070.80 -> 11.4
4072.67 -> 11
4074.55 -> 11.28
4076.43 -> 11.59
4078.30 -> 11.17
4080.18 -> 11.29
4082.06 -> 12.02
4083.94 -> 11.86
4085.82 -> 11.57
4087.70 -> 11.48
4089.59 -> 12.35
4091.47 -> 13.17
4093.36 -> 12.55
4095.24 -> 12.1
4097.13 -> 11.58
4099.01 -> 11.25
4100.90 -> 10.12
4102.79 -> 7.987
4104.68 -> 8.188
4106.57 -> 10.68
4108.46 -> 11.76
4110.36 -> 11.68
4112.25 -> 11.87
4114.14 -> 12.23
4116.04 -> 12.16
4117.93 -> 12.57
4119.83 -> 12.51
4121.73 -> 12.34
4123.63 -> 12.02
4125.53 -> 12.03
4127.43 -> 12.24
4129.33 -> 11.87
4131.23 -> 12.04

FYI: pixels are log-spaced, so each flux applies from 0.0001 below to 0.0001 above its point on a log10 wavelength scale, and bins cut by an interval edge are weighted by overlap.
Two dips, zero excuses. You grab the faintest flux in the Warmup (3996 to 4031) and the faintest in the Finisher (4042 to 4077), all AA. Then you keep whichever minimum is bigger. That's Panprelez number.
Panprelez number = 10.8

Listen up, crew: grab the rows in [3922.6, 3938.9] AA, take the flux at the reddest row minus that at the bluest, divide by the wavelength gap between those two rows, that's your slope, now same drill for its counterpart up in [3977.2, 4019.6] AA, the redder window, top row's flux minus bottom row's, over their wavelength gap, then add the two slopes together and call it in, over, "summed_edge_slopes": -0.32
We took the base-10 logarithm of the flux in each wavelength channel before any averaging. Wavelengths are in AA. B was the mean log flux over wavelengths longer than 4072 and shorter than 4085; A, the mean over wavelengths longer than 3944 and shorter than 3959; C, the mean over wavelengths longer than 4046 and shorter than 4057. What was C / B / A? 1.02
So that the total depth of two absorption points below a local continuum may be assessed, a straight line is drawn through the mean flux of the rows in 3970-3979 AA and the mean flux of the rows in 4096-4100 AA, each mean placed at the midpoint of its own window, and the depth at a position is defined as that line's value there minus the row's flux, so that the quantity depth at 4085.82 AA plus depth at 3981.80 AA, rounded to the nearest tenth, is -5.2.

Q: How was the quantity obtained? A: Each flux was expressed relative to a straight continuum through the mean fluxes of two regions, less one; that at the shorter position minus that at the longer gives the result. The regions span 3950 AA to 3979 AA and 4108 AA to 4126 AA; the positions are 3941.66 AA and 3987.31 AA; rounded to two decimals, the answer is -0.31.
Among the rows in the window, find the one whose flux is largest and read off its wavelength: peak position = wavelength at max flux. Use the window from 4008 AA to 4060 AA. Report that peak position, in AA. 4053.96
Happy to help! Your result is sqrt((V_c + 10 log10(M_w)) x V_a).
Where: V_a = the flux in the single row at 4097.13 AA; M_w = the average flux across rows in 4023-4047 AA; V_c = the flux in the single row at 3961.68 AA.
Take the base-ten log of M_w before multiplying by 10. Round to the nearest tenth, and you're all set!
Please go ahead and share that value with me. 15.4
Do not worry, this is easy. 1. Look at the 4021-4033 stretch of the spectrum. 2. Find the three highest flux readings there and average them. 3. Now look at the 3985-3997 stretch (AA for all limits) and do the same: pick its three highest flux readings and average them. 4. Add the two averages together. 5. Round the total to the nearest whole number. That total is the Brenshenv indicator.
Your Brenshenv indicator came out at 25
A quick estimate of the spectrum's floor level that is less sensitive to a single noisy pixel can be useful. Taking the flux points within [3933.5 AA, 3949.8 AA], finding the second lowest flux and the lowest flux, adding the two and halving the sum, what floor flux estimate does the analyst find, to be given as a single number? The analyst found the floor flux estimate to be 2.1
